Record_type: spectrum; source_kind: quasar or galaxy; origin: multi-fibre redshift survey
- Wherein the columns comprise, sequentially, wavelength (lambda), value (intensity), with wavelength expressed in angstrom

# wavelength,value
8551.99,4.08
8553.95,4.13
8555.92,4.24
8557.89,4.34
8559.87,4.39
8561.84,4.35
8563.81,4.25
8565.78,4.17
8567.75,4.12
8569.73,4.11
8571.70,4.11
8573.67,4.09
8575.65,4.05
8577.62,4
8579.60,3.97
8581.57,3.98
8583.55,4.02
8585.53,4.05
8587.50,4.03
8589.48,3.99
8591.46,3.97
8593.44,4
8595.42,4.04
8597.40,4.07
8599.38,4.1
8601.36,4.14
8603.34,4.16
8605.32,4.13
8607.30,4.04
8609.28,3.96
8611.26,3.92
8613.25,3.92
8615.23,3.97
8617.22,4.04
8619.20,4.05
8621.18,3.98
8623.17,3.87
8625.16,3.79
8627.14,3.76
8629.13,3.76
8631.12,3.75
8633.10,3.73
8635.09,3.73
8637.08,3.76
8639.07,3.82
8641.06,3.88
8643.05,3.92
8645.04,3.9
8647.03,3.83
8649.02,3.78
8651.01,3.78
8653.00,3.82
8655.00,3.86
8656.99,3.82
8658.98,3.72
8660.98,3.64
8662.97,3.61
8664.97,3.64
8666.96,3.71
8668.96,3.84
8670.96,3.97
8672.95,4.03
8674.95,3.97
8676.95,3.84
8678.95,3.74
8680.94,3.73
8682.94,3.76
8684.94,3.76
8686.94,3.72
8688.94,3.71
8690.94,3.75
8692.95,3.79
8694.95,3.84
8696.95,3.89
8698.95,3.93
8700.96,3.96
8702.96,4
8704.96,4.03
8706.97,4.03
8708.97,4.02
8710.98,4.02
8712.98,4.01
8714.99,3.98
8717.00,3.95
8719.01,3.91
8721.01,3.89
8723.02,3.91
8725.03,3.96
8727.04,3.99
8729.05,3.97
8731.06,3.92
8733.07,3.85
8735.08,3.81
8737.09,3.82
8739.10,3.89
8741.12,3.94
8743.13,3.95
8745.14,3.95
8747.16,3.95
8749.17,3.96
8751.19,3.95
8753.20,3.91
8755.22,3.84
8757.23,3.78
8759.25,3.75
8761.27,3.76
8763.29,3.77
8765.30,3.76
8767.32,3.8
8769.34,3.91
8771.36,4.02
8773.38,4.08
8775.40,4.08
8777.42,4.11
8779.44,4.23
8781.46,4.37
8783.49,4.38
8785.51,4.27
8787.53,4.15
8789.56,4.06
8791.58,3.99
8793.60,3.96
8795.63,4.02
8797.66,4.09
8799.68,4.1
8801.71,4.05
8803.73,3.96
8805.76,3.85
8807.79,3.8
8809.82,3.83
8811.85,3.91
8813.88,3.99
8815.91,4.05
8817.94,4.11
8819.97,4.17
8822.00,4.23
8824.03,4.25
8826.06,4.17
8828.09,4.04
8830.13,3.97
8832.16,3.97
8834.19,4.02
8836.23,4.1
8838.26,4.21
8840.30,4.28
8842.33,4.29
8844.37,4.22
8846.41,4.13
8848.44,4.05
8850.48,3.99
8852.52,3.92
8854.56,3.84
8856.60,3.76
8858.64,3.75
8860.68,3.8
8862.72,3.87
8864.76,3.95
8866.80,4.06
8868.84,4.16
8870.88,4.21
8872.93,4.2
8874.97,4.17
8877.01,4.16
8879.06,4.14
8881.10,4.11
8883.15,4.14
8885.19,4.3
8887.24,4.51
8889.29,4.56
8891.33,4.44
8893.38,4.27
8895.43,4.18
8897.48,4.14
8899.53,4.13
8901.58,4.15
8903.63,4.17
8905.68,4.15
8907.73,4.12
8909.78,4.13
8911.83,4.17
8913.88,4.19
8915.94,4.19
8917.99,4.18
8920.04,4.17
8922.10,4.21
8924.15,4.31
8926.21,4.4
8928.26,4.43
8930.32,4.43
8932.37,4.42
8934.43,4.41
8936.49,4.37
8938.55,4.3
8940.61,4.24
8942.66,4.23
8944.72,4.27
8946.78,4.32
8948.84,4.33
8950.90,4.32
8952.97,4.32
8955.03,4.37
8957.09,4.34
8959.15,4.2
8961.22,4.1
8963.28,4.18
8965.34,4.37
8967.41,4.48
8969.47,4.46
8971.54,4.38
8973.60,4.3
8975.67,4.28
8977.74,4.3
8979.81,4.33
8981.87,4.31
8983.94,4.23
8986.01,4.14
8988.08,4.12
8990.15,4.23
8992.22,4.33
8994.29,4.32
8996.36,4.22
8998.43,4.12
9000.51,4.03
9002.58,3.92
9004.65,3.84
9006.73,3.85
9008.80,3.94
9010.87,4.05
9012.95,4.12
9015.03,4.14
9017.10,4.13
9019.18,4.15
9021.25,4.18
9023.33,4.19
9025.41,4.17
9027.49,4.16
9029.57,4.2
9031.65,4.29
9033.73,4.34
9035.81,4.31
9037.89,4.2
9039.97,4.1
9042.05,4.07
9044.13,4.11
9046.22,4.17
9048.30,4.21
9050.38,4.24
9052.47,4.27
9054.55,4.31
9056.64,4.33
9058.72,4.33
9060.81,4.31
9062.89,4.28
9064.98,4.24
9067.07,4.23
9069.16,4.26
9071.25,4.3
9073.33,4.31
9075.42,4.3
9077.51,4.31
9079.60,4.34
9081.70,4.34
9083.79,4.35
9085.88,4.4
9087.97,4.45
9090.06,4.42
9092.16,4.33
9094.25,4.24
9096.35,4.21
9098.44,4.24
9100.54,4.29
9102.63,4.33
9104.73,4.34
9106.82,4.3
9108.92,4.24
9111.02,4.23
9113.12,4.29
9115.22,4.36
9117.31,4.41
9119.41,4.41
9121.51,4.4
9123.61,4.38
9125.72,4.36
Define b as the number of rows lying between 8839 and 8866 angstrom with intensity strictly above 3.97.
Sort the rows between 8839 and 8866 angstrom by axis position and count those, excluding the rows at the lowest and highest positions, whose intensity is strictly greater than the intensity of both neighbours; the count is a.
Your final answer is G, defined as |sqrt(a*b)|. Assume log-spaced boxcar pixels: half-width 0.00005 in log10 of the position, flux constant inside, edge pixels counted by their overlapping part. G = 2.4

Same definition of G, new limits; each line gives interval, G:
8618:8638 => 0.0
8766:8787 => 2.8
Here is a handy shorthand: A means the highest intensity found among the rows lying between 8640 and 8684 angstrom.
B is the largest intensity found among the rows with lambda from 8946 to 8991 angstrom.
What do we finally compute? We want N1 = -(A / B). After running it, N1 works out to -0.90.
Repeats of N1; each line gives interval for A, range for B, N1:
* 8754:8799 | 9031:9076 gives -1.01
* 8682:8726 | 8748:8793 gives -0.92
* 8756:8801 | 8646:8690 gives -1.09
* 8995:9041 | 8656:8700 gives -1.08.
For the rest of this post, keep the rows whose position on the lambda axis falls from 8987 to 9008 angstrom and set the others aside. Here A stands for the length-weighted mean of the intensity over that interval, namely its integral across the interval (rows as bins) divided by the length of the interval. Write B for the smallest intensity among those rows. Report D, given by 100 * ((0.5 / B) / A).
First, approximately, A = 4.10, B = 3.84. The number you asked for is 3.2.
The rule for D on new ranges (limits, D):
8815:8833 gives 3.1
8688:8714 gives 3.4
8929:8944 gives 2.7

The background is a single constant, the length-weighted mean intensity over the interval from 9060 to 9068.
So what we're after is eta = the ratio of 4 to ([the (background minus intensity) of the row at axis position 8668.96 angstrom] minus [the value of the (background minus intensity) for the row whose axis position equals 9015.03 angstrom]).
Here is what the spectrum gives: 13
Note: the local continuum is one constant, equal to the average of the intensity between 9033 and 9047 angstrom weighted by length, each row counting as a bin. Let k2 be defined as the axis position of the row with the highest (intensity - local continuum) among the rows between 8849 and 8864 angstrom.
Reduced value 8850.48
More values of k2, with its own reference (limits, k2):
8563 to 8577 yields 8563.81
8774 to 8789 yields 8783.49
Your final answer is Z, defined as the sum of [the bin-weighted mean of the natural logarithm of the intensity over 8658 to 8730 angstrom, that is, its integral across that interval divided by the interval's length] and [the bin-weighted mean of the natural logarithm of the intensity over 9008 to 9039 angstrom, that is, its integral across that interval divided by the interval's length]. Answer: 2.78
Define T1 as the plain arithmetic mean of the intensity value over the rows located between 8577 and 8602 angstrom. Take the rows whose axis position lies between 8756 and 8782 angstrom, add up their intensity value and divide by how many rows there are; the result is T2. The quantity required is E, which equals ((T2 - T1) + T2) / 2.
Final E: 1.94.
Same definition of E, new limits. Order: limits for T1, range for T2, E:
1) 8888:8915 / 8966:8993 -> 2.19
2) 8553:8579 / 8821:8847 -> 2.05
